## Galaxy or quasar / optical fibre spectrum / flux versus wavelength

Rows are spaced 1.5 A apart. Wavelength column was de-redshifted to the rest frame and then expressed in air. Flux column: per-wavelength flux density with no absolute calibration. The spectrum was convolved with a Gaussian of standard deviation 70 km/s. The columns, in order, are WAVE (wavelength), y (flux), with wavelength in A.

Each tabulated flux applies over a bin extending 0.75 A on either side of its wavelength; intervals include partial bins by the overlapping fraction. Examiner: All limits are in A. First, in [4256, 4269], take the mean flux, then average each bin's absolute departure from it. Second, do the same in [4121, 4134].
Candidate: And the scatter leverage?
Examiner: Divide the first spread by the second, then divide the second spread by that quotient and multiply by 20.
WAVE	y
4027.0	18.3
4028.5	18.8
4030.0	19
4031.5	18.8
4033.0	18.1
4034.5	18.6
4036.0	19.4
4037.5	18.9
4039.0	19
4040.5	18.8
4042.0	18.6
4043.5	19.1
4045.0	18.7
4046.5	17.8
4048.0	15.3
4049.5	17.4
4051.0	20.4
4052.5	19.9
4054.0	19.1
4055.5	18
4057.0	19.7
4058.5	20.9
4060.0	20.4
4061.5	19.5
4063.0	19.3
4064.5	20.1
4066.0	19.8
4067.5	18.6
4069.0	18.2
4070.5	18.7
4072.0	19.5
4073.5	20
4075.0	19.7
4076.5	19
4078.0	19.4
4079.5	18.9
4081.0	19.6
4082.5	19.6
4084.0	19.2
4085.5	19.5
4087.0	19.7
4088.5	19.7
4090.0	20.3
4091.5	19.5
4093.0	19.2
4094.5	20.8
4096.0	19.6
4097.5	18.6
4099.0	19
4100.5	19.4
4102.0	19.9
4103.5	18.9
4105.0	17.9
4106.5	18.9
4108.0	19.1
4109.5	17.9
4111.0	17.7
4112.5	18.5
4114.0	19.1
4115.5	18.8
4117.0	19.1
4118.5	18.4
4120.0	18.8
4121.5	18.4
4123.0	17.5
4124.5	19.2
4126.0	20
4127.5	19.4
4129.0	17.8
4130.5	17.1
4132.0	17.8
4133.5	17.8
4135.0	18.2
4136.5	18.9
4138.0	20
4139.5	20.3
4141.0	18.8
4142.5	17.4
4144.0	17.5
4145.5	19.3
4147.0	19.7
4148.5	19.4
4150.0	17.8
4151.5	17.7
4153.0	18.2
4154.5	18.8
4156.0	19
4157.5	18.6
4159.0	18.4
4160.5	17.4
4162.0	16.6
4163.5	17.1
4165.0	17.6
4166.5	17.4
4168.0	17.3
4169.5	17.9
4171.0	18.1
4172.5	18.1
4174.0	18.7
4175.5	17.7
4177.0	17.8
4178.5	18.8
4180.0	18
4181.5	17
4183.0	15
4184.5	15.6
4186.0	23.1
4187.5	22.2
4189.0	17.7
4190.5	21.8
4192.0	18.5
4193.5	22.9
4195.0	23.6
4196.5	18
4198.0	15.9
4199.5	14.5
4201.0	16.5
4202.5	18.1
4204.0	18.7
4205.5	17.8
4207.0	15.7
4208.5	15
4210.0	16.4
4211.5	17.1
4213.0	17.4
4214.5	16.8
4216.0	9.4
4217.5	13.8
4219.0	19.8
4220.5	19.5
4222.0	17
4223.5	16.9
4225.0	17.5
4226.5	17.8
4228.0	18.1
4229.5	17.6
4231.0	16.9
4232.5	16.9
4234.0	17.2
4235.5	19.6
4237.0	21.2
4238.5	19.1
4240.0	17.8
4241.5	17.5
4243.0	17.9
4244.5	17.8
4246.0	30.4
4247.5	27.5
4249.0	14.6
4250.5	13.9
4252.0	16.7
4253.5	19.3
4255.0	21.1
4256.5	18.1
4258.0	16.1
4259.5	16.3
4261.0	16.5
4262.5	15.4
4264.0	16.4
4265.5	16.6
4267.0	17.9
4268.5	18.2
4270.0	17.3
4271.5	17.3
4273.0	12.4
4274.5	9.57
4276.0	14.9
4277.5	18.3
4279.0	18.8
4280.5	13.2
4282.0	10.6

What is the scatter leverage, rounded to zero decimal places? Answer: 16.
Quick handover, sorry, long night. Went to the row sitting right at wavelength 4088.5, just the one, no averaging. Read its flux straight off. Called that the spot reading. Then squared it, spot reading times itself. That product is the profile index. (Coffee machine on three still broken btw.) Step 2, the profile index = 388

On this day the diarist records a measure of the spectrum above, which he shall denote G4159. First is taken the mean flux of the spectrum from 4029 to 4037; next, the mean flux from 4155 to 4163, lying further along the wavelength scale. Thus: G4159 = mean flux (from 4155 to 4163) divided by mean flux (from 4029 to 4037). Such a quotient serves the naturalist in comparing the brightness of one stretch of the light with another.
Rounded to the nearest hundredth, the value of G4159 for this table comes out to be 0.96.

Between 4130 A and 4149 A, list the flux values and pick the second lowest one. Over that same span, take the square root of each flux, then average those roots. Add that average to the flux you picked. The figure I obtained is 21.7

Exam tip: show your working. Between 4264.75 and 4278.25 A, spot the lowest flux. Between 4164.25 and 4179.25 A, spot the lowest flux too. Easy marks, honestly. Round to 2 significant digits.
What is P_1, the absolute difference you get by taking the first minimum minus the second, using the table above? 7.7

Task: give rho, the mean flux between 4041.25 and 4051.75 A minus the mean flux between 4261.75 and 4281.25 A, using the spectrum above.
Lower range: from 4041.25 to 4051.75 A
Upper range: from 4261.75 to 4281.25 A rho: 2.3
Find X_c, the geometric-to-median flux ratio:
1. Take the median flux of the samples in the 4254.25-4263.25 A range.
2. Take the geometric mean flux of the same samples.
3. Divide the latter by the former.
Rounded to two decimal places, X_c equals 1.05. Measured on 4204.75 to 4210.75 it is 1.01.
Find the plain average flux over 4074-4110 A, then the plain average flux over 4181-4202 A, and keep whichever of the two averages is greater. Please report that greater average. 19.3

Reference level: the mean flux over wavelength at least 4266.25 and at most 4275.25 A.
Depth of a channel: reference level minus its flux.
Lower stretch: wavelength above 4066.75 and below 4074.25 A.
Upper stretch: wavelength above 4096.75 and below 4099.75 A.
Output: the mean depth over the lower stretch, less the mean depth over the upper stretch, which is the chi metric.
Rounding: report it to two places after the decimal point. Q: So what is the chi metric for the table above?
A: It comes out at -0.20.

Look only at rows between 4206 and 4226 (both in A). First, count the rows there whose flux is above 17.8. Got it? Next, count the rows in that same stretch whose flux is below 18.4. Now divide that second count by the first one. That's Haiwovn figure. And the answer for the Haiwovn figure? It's 5.5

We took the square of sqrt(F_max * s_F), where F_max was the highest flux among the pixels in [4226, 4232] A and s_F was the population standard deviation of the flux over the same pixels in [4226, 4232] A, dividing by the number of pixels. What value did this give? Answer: 8.0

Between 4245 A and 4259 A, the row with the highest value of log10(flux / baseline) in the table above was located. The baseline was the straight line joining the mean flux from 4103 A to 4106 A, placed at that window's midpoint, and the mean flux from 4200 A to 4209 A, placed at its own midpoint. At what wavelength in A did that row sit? 4246.0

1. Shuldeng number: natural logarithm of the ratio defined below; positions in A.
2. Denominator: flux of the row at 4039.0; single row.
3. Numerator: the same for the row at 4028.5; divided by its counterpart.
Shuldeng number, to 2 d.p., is -0.01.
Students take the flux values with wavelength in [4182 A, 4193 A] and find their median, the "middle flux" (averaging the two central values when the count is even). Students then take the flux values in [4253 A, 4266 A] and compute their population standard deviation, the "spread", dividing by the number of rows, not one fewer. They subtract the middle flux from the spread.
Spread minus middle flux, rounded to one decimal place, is -16.8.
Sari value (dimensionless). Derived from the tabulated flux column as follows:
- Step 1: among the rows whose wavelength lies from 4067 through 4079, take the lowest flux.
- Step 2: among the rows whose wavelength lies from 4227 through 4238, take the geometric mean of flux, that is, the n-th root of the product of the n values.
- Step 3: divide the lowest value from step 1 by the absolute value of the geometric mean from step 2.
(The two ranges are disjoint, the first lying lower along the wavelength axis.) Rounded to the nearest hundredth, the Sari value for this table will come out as 1.00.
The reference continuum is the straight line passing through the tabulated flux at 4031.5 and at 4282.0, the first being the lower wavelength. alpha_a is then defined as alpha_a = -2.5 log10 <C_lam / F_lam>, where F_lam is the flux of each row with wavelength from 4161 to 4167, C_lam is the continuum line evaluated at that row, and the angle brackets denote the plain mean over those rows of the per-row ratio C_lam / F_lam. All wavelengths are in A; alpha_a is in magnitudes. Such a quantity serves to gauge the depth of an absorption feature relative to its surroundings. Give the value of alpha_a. 0.19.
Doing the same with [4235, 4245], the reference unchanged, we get 0.48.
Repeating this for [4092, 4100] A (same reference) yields 0.16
